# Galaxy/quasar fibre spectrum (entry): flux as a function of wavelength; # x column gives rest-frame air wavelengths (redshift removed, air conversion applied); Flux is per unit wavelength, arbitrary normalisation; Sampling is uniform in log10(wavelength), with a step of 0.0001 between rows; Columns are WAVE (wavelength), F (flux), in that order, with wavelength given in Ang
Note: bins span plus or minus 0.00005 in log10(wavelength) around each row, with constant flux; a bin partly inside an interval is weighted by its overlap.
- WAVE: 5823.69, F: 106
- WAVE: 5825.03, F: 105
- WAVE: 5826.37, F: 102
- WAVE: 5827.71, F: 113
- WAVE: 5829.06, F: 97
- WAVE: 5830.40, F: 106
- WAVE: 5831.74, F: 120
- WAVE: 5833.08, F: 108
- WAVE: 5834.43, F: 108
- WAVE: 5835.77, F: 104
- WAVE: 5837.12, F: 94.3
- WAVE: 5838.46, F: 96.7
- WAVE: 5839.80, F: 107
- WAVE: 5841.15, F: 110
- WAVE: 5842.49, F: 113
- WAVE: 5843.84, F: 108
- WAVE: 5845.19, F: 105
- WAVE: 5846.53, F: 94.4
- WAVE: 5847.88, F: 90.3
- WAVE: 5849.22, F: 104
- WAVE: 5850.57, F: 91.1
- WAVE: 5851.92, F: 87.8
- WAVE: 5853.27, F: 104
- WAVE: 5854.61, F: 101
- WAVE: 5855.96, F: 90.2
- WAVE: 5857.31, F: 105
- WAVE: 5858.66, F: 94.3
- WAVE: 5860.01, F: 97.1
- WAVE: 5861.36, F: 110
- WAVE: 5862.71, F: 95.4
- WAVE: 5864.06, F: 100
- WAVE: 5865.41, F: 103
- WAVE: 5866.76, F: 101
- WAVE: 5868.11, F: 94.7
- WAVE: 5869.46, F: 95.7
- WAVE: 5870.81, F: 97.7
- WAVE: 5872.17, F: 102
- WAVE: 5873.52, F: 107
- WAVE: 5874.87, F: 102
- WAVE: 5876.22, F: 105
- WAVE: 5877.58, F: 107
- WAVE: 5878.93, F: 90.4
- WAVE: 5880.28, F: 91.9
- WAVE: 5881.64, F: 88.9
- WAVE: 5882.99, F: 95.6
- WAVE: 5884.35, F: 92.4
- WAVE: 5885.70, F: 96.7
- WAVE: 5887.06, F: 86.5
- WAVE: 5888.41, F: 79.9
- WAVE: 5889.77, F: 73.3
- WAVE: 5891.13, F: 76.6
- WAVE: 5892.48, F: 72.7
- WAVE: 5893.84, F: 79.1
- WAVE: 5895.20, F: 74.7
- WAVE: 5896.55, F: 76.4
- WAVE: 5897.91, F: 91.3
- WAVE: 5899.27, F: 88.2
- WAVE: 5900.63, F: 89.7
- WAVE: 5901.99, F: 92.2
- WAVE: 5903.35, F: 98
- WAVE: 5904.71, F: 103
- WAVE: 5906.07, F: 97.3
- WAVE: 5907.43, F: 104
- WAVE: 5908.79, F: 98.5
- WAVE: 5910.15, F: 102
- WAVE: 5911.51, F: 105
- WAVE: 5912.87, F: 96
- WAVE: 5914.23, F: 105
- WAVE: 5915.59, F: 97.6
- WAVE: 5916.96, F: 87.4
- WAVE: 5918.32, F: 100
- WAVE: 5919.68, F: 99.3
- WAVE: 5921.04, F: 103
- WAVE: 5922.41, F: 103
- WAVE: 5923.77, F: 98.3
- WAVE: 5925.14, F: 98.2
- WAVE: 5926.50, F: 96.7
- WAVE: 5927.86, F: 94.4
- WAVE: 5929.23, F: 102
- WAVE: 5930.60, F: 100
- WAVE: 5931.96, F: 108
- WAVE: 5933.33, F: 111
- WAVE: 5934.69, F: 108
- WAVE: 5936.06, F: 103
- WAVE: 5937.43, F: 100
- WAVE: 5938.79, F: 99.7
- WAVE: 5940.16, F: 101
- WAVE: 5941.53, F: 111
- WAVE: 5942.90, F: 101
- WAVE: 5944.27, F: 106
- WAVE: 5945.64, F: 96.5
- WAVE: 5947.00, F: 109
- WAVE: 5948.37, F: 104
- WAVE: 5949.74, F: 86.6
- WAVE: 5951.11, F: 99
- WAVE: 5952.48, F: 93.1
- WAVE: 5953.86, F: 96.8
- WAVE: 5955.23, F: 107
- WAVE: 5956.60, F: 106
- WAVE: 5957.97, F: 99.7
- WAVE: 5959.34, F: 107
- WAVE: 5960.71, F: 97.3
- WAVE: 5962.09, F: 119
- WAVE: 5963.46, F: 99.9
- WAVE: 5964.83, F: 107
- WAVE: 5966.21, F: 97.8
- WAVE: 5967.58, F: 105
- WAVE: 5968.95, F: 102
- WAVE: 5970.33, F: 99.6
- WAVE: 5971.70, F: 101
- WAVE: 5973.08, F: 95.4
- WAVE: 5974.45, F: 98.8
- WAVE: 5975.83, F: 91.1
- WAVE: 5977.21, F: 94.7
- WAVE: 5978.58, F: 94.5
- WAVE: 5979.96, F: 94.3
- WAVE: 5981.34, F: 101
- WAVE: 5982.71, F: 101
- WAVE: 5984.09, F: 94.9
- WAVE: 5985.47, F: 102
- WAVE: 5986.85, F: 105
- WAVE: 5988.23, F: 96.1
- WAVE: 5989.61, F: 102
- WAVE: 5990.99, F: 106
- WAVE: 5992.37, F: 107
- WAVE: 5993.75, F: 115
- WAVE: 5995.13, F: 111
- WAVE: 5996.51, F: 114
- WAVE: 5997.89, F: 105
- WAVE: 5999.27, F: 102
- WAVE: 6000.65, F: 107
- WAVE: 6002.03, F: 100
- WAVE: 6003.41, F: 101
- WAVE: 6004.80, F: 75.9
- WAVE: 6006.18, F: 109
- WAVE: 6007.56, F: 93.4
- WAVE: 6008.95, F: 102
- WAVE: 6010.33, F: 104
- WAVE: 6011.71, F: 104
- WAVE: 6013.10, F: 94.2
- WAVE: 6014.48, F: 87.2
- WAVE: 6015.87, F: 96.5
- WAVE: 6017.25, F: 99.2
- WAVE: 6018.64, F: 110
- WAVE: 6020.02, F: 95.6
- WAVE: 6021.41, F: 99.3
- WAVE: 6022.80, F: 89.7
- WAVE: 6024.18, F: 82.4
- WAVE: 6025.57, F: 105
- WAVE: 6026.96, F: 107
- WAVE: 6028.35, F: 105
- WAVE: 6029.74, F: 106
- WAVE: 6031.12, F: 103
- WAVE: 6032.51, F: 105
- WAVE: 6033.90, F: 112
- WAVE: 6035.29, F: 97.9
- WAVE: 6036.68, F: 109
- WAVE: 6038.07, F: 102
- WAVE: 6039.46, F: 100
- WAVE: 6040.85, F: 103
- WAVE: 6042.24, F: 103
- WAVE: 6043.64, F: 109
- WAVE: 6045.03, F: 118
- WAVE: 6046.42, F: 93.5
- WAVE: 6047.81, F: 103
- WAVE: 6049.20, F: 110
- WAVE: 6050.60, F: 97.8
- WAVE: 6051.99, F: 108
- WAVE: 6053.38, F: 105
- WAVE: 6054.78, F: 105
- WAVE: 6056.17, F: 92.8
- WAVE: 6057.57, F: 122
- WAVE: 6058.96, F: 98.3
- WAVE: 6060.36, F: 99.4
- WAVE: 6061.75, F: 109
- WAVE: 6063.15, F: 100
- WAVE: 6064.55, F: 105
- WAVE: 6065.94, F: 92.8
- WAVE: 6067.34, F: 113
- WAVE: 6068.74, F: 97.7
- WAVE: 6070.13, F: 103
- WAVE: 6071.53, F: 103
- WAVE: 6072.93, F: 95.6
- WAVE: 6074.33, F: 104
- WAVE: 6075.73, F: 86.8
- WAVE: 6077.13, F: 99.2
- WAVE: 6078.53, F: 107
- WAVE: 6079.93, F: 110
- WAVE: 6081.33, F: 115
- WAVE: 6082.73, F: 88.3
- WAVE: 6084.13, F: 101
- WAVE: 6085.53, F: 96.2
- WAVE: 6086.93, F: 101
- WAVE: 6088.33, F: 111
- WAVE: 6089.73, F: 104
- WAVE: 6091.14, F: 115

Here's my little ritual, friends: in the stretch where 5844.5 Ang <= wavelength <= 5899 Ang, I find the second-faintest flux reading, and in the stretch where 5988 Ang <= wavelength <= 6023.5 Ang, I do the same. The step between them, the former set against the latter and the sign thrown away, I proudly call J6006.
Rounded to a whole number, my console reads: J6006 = 14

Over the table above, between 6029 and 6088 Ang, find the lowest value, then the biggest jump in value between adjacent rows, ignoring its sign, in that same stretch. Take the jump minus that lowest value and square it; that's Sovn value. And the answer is 3318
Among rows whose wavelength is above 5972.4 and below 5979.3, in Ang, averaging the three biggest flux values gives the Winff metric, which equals 96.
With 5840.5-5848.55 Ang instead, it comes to 110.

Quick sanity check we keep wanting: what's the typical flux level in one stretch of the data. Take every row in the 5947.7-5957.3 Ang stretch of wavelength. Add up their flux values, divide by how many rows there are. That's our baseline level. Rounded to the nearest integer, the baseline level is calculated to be 99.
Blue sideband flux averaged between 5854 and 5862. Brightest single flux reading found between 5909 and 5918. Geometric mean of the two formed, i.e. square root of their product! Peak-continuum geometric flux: 102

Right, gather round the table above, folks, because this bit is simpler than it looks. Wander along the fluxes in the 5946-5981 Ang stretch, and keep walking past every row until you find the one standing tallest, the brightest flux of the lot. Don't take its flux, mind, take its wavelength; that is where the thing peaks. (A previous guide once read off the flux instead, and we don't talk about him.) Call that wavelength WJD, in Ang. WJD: 5962.09 Ang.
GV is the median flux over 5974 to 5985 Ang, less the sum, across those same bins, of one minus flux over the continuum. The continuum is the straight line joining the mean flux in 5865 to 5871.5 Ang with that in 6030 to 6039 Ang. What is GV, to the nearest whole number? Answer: 94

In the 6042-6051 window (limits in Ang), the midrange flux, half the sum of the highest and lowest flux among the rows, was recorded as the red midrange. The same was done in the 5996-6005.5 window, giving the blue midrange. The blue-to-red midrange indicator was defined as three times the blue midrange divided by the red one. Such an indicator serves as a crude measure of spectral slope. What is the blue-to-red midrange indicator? 2.69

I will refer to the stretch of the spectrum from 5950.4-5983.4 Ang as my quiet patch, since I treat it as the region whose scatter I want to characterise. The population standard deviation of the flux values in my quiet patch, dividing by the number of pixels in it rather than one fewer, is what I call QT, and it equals 5.9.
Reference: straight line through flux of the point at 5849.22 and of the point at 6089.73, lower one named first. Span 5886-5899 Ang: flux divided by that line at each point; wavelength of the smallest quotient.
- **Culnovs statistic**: 5892.48 Ang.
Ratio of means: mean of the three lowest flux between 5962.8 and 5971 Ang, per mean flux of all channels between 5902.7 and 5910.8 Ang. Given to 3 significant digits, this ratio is 0.986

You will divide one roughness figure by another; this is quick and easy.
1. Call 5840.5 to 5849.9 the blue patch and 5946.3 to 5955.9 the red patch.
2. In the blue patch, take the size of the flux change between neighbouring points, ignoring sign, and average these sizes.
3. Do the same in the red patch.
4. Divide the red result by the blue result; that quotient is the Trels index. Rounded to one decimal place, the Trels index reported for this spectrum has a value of 1.4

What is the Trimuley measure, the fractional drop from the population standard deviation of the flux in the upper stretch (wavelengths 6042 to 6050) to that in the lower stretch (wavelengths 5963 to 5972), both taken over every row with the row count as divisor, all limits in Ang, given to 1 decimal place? 0.6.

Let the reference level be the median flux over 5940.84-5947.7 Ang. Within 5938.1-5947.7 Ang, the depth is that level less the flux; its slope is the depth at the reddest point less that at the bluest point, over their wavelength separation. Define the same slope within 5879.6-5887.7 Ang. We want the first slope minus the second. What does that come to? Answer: -1.9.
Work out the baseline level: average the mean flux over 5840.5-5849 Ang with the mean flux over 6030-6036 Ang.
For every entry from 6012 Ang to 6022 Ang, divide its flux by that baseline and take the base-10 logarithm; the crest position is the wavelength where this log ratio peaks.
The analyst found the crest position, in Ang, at 6018.64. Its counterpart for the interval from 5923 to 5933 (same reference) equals 5931.96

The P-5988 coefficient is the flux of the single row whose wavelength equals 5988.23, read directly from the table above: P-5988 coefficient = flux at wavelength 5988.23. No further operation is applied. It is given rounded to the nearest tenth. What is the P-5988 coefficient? 96.1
